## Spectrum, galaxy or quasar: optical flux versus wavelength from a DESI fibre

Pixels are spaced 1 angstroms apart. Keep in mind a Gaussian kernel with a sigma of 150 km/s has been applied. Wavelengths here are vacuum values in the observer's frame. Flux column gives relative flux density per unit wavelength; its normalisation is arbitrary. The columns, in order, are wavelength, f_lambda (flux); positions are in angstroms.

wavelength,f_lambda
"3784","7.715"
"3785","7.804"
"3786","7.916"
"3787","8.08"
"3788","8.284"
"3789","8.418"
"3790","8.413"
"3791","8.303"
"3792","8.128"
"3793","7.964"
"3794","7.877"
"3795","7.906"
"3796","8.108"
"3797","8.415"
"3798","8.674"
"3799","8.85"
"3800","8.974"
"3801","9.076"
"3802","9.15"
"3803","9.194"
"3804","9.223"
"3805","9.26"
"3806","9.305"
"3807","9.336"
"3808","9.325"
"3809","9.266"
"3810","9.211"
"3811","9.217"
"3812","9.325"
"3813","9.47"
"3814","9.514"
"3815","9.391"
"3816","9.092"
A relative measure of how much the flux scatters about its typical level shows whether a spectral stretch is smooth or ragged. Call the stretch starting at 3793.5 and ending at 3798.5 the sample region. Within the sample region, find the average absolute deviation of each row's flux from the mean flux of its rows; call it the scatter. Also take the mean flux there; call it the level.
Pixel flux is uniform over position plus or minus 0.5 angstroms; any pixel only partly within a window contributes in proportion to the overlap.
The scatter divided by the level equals 0.034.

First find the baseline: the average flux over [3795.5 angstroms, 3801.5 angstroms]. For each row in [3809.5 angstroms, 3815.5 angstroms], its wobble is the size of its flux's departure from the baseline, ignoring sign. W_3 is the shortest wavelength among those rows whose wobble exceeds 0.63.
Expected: 3812 angstroms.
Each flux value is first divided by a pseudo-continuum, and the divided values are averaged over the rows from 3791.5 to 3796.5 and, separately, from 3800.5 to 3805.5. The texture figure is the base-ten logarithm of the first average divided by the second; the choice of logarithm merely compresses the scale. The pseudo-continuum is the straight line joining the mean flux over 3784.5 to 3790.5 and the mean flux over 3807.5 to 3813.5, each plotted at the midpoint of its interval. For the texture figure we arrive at -0.037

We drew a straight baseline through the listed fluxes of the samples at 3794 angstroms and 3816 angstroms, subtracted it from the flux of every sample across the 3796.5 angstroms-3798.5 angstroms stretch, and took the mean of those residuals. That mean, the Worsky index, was 0.47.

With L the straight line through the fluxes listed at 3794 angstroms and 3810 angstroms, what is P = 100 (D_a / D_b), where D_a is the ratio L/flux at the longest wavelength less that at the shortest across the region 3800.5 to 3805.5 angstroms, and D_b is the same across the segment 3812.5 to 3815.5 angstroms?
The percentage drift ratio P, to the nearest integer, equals 67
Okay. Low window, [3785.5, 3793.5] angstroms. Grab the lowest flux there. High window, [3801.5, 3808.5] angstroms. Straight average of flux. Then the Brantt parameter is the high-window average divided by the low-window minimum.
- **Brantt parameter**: 1.169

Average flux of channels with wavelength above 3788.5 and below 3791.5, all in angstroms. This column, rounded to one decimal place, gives 8.4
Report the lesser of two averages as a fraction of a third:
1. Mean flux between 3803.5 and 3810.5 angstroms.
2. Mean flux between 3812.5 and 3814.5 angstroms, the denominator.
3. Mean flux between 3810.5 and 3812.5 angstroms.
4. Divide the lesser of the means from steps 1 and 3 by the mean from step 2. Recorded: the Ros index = 0.98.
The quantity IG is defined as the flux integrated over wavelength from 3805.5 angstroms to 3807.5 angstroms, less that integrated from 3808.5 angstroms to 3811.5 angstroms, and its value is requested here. -9.1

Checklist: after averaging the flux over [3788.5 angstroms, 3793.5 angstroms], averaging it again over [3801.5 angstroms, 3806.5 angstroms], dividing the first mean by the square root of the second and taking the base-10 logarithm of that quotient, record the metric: 0.434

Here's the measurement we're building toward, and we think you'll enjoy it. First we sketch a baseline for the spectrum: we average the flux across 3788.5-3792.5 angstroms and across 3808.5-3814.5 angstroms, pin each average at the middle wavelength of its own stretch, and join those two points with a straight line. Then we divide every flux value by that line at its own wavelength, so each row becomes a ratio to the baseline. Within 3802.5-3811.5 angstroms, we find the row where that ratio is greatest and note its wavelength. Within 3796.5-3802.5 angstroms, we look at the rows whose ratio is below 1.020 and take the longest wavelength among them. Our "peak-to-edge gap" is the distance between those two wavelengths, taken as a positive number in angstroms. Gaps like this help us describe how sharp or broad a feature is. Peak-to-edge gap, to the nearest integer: 4 angstroms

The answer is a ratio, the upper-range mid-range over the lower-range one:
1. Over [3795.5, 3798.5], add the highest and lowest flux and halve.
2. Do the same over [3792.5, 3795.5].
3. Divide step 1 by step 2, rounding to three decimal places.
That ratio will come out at 1.059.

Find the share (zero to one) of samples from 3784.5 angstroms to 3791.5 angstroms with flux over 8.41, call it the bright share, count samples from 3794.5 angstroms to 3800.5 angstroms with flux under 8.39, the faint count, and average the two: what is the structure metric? 1.1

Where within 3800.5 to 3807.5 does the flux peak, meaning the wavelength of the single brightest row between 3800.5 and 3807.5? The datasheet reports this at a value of 3807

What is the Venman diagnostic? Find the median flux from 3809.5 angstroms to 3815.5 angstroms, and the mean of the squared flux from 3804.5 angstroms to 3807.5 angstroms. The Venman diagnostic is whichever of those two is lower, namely 9.36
